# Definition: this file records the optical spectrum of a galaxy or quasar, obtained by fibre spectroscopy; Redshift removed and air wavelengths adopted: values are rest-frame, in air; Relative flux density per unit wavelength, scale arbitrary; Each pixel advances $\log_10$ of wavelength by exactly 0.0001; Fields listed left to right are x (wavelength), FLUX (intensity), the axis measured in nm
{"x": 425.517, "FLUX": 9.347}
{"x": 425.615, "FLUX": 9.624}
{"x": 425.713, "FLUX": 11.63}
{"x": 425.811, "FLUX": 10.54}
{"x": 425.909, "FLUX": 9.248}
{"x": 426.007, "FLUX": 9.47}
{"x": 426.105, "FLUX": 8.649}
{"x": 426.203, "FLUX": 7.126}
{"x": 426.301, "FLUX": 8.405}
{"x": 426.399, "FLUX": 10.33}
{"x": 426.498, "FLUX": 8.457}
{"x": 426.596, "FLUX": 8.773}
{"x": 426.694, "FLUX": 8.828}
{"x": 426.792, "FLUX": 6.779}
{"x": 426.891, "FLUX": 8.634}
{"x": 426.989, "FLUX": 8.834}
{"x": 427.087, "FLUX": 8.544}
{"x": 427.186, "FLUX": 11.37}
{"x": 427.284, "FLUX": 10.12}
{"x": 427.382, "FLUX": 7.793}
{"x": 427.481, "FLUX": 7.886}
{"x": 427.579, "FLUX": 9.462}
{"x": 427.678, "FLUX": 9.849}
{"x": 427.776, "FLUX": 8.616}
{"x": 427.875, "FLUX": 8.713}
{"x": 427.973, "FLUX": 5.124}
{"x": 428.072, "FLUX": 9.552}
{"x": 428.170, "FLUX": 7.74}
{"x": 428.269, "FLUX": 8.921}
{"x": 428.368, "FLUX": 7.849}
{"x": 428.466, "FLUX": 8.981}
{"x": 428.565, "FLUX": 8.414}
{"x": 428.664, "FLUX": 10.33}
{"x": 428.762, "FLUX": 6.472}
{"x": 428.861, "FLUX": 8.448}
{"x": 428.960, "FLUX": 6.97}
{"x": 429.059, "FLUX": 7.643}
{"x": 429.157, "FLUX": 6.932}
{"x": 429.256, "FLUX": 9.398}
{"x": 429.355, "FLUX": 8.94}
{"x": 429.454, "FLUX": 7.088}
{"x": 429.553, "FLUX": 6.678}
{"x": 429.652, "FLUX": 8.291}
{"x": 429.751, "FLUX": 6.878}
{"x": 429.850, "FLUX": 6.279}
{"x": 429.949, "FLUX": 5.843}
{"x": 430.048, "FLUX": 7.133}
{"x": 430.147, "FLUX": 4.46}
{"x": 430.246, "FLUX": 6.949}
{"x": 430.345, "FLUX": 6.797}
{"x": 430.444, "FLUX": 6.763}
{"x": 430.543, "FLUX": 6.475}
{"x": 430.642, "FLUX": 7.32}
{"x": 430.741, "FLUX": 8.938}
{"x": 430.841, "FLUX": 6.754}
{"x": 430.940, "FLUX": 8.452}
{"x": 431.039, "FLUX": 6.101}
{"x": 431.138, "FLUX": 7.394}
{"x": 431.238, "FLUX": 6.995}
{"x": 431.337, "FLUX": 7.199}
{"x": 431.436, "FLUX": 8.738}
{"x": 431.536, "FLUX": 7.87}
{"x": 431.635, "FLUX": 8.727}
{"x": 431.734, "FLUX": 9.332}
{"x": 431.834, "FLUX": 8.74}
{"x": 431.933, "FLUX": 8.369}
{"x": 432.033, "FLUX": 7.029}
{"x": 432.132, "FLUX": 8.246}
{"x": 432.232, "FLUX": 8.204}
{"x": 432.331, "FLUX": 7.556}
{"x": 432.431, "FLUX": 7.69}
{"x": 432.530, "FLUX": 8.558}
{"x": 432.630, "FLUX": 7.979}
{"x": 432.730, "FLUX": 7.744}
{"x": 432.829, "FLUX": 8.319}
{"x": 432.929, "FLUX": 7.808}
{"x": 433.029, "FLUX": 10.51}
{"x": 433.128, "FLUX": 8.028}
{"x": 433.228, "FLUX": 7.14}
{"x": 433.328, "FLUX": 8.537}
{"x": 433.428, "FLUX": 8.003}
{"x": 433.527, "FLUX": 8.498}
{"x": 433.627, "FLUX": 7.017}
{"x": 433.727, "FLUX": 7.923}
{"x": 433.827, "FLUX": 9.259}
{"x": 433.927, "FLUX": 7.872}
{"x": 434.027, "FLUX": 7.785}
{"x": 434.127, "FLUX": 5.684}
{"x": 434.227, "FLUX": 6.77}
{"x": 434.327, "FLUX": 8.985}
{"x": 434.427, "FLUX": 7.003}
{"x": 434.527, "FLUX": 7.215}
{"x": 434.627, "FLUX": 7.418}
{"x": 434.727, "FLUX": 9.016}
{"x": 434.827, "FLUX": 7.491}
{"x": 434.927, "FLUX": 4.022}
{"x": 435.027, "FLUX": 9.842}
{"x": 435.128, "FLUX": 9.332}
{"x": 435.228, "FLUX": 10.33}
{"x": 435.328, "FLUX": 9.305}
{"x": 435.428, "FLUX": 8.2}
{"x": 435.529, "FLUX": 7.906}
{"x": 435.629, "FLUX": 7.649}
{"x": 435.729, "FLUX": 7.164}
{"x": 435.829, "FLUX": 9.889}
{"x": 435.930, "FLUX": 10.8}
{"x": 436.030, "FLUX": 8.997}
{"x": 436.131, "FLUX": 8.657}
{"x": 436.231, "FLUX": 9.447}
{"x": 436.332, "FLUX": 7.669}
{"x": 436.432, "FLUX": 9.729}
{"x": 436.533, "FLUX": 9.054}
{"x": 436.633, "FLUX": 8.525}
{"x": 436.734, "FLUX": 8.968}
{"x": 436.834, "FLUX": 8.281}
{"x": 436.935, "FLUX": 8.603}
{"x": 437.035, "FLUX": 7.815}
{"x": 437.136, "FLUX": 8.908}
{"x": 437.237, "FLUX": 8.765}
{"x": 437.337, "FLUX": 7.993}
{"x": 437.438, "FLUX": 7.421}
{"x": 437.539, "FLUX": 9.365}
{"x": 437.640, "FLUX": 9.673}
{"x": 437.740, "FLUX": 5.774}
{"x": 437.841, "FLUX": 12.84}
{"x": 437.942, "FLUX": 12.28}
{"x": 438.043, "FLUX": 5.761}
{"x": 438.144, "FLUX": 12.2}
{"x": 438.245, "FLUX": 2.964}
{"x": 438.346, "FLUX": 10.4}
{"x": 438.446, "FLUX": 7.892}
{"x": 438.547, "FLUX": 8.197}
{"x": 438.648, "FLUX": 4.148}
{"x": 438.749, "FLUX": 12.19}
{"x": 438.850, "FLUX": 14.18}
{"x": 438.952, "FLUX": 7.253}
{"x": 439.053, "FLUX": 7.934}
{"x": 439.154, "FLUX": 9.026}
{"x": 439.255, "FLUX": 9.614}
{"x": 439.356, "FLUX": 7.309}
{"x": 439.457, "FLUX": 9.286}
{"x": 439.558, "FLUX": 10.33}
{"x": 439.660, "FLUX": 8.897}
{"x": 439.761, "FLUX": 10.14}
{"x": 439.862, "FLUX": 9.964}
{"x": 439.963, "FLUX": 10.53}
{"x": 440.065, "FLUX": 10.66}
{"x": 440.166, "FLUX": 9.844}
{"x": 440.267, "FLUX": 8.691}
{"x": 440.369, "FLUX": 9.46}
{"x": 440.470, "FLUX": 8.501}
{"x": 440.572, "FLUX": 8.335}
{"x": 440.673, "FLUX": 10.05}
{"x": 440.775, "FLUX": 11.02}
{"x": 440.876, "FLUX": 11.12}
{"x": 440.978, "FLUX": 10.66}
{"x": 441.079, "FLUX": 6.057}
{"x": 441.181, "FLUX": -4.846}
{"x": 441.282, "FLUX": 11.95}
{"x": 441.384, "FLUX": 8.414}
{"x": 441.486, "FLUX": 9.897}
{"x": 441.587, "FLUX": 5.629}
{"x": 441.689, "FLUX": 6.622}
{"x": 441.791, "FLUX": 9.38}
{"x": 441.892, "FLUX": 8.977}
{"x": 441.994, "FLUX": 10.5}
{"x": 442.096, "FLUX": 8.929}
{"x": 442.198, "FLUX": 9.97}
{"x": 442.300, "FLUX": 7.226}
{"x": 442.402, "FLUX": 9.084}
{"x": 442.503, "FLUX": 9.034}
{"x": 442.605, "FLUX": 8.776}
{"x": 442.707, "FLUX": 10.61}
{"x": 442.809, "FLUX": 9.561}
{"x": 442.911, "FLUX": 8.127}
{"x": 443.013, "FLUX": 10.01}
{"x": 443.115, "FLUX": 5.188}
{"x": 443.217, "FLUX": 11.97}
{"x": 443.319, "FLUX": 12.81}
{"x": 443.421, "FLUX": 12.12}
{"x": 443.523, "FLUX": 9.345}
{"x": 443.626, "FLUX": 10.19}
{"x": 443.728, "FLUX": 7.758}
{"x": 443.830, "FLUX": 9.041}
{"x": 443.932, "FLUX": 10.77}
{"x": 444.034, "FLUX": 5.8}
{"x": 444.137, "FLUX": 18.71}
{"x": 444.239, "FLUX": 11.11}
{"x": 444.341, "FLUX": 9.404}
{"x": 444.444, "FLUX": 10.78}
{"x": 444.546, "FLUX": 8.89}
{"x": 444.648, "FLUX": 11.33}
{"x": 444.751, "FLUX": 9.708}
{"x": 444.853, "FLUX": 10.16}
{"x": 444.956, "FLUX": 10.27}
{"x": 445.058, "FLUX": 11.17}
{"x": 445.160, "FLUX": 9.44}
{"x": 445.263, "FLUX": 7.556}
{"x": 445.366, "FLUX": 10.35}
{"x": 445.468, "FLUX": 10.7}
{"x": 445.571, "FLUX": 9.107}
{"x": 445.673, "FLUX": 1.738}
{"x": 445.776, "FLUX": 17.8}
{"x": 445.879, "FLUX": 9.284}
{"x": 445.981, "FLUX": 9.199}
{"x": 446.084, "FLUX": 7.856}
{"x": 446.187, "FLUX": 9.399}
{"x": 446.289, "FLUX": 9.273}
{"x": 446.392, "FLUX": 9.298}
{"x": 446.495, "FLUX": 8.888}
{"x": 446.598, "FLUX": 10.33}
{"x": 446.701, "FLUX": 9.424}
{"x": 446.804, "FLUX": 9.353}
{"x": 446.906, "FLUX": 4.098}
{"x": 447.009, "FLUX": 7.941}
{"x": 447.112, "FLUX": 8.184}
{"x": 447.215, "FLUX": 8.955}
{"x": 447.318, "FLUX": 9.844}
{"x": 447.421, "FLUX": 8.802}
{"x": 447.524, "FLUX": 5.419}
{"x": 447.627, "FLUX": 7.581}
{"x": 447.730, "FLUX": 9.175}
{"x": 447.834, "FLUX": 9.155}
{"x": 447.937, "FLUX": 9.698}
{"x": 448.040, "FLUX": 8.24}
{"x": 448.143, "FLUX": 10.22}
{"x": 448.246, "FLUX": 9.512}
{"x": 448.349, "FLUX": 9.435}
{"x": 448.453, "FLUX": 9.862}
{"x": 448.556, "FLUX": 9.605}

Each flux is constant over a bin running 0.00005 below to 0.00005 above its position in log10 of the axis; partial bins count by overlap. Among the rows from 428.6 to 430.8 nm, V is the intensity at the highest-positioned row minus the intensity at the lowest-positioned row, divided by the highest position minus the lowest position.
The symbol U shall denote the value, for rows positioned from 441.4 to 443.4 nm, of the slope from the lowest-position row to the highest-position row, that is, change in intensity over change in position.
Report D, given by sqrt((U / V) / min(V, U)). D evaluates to 1.9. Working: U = 1.6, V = -0.7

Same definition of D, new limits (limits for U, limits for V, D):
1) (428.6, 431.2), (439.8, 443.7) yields 4.1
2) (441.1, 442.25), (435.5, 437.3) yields 7.6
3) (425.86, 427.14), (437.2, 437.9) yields 0.4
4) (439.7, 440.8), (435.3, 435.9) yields 0.9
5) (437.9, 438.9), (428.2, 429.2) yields 0.6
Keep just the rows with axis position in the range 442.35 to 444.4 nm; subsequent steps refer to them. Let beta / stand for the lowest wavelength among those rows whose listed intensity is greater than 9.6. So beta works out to 442.707 nm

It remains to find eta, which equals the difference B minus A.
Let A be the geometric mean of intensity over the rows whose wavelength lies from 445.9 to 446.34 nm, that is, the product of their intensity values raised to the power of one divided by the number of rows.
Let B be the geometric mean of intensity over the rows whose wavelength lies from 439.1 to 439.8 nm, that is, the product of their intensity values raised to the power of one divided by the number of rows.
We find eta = 0.3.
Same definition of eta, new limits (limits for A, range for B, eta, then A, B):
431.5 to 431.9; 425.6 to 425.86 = 1.9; 8.7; 10.6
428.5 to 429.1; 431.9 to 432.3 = 0.0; 8.0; 7.9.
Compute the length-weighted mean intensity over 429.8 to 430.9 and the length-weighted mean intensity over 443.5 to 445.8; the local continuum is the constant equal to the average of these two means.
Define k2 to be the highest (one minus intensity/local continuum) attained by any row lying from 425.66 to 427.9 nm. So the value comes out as 0.19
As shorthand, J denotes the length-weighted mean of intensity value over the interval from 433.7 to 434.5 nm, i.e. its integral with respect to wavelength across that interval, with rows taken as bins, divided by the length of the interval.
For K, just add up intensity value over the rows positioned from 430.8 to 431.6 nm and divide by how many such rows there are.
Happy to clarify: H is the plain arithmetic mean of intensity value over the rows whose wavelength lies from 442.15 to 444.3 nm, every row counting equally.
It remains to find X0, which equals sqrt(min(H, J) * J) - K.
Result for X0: 0.20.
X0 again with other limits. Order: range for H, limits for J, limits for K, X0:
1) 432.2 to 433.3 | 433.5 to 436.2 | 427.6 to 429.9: 0.14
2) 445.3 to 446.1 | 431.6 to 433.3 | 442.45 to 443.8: -1.42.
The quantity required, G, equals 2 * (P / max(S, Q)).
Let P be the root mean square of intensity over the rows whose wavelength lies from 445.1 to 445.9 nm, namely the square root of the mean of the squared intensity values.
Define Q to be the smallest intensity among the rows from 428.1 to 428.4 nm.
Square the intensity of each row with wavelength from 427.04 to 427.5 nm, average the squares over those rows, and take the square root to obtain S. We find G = 2.2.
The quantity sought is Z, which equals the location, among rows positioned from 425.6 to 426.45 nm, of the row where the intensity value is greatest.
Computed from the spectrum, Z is 425.713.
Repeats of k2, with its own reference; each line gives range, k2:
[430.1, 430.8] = 0.47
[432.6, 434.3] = 0.32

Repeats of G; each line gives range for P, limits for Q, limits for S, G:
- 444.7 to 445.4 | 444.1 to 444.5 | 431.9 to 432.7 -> 2.1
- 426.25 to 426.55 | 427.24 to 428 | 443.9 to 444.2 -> 1.4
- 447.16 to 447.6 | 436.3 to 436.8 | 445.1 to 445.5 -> 1.8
